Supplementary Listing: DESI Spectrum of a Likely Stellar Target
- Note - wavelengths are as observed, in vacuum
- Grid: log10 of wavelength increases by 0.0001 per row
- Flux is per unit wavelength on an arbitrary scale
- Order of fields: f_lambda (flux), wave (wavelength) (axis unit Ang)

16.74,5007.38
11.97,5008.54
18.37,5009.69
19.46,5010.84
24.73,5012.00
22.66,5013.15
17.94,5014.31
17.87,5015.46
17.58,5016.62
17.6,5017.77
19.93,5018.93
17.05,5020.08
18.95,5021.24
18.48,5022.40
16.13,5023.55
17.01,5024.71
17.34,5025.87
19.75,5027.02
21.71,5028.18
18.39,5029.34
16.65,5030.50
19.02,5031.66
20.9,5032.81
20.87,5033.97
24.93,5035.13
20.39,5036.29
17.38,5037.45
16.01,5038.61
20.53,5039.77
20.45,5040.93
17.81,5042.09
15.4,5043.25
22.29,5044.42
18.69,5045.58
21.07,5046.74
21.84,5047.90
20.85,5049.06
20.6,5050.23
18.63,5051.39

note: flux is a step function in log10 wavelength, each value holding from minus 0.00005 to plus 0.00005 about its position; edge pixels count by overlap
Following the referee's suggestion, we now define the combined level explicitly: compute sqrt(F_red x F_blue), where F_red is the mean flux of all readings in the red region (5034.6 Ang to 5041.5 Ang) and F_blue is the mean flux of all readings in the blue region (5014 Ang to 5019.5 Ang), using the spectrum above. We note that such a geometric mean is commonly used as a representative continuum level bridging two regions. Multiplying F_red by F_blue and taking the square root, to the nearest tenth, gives 19.0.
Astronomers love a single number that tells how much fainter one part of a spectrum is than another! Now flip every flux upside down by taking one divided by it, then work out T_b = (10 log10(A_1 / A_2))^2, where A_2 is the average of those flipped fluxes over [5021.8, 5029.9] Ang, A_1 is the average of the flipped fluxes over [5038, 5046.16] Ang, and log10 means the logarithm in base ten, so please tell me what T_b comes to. 0.00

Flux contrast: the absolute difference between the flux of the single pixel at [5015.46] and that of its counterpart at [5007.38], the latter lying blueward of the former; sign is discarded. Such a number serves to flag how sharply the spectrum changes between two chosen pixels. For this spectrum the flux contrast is 1.1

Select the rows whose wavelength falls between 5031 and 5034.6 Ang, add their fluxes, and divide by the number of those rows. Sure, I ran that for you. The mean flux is 20.3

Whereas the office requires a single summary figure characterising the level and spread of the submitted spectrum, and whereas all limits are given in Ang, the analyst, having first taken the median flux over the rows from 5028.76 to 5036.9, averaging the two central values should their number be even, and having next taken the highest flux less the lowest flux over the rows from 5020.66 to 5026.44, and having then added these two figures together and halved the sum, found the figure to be 12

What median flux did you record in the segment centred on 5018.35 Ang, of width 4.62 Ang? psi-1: 17.6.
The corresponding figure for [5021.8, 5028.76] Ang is 17.9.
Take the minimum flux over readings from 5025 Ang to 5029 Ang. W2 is 17.34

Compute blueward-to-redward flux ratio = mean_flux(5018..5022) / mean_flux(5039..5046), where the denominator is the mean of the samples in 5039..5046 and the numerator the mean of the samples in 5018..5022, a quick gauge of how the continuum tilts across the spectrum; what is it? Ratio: 0.97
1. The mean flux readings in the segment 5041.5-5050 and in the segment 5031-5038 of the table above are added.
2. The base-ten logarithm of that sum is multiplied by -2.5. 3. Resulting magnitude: -4.01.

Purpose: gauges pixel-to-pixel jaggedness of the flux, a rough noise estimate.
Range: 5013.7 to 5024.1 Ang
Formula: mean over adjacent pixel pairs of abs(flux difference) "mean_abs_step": 1.3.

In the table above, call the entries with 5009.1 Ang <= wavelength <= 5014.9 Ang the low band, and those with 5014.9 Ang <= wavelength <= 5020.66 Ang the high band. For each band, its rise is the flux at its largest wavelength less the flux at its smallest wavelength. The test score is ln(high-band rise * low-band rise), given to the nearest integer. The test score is -1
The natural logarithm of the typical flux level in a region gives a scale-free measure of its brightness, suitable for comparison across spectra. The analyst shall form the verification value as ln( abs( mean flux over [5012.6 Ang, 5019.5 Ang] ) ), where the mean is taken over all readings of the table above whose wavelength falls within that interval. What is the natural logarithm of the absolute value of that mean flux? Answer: 2.94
